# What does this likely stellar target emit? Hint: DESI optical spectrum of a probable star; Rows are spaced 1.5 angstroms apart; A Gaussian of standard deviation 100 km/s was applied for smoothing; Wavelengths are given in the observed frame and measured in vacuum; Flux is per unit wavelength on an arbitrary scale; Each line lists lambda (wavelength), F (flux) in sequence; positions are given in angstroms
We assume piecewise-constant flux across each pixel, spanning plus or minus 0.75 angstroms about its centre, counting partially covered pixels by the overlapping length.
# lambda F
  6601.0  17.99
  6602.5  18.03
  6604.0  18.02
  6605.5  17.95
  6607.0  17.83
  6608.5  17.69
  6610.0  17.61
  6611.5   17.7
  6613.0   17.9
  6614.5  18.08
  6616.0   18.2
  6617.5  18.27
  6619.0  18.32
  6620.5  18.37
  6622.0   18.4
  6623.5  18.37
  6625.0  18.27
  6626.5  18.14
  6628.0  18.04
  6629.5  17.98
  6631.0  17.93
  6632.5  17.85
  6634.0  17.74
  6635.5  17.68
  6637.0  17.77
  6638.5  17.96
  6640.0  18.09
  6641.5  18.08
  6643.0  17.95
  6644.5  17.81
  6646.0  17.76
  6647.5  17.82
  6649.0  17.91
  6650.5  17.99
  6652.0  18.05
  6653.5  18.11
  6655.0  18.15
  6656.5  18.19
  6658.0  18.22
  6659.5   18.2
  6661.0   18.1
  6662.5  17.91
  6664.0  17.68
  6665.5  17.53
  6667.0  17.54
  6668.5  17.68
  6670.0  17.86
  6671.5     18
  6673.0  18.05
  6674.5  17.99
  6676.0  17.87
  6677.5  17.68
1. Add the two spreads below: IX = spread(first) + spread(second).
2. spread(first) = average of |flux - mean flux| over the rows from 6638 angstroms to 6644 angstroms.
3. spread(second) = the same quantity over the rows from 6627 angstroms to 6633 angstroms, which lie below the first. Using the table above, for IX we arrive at 0.125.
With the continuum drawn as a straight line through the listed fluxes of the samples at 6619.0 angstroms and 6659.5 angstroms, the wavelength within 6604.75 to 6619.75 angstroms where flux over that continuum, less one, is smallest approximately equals 6610.0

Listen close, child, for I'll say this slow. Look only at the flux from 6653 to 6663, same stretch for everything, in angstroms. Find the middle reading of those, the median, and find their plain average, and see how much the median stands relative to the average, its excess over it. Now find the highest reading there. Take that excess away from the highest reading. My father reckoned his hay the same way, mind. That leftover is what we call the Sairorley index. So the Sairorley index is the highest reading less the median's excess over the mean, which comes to 18.20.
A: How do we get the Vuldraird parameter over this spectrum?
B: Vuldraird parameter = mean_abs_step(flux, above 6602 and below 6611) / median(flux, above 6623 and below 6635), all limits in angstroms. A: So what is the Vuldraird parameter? 0.0047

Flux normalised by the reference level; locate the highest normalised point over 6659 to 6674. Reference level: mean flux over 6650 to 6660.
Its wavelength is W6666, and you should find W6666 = 6659.5 angstroms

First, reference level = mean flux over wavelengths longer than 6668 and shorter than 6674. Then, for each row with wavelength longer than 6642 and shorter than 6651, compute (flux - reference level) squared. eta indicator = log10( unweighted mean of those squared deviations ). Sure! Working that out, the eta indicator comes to -2.1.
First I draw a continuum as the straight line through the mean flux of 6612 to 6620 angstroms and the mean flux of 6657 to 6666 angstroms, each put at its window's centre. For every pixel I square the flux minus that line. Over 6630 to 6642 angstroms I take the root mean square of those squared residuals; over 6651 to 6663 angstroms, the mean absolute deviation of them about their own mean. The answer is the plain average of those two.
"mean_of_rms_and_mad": 0.047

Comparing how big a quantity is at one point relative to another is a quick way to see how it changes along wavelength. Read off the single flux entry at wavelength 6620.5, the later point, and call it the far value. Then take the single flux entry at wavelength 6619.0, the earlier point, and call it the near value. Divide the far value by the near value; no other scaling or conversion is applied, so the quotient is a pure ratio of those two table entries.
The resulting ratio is 1.00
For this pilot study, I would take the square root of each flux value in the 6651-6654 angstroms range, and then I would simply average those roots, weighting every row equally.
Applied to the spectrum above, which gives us 4.25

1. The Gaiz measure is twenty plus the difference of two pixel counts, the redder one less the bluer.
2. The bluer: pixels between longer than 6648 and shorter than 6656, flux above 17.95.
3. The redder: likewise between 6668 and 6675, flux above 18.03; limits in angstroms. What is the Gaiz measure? 17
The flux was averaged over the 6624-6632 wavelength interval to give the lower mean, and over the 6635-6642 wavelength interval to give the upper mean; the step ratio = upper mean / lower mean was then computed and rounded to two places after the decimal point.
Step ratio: 0.99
